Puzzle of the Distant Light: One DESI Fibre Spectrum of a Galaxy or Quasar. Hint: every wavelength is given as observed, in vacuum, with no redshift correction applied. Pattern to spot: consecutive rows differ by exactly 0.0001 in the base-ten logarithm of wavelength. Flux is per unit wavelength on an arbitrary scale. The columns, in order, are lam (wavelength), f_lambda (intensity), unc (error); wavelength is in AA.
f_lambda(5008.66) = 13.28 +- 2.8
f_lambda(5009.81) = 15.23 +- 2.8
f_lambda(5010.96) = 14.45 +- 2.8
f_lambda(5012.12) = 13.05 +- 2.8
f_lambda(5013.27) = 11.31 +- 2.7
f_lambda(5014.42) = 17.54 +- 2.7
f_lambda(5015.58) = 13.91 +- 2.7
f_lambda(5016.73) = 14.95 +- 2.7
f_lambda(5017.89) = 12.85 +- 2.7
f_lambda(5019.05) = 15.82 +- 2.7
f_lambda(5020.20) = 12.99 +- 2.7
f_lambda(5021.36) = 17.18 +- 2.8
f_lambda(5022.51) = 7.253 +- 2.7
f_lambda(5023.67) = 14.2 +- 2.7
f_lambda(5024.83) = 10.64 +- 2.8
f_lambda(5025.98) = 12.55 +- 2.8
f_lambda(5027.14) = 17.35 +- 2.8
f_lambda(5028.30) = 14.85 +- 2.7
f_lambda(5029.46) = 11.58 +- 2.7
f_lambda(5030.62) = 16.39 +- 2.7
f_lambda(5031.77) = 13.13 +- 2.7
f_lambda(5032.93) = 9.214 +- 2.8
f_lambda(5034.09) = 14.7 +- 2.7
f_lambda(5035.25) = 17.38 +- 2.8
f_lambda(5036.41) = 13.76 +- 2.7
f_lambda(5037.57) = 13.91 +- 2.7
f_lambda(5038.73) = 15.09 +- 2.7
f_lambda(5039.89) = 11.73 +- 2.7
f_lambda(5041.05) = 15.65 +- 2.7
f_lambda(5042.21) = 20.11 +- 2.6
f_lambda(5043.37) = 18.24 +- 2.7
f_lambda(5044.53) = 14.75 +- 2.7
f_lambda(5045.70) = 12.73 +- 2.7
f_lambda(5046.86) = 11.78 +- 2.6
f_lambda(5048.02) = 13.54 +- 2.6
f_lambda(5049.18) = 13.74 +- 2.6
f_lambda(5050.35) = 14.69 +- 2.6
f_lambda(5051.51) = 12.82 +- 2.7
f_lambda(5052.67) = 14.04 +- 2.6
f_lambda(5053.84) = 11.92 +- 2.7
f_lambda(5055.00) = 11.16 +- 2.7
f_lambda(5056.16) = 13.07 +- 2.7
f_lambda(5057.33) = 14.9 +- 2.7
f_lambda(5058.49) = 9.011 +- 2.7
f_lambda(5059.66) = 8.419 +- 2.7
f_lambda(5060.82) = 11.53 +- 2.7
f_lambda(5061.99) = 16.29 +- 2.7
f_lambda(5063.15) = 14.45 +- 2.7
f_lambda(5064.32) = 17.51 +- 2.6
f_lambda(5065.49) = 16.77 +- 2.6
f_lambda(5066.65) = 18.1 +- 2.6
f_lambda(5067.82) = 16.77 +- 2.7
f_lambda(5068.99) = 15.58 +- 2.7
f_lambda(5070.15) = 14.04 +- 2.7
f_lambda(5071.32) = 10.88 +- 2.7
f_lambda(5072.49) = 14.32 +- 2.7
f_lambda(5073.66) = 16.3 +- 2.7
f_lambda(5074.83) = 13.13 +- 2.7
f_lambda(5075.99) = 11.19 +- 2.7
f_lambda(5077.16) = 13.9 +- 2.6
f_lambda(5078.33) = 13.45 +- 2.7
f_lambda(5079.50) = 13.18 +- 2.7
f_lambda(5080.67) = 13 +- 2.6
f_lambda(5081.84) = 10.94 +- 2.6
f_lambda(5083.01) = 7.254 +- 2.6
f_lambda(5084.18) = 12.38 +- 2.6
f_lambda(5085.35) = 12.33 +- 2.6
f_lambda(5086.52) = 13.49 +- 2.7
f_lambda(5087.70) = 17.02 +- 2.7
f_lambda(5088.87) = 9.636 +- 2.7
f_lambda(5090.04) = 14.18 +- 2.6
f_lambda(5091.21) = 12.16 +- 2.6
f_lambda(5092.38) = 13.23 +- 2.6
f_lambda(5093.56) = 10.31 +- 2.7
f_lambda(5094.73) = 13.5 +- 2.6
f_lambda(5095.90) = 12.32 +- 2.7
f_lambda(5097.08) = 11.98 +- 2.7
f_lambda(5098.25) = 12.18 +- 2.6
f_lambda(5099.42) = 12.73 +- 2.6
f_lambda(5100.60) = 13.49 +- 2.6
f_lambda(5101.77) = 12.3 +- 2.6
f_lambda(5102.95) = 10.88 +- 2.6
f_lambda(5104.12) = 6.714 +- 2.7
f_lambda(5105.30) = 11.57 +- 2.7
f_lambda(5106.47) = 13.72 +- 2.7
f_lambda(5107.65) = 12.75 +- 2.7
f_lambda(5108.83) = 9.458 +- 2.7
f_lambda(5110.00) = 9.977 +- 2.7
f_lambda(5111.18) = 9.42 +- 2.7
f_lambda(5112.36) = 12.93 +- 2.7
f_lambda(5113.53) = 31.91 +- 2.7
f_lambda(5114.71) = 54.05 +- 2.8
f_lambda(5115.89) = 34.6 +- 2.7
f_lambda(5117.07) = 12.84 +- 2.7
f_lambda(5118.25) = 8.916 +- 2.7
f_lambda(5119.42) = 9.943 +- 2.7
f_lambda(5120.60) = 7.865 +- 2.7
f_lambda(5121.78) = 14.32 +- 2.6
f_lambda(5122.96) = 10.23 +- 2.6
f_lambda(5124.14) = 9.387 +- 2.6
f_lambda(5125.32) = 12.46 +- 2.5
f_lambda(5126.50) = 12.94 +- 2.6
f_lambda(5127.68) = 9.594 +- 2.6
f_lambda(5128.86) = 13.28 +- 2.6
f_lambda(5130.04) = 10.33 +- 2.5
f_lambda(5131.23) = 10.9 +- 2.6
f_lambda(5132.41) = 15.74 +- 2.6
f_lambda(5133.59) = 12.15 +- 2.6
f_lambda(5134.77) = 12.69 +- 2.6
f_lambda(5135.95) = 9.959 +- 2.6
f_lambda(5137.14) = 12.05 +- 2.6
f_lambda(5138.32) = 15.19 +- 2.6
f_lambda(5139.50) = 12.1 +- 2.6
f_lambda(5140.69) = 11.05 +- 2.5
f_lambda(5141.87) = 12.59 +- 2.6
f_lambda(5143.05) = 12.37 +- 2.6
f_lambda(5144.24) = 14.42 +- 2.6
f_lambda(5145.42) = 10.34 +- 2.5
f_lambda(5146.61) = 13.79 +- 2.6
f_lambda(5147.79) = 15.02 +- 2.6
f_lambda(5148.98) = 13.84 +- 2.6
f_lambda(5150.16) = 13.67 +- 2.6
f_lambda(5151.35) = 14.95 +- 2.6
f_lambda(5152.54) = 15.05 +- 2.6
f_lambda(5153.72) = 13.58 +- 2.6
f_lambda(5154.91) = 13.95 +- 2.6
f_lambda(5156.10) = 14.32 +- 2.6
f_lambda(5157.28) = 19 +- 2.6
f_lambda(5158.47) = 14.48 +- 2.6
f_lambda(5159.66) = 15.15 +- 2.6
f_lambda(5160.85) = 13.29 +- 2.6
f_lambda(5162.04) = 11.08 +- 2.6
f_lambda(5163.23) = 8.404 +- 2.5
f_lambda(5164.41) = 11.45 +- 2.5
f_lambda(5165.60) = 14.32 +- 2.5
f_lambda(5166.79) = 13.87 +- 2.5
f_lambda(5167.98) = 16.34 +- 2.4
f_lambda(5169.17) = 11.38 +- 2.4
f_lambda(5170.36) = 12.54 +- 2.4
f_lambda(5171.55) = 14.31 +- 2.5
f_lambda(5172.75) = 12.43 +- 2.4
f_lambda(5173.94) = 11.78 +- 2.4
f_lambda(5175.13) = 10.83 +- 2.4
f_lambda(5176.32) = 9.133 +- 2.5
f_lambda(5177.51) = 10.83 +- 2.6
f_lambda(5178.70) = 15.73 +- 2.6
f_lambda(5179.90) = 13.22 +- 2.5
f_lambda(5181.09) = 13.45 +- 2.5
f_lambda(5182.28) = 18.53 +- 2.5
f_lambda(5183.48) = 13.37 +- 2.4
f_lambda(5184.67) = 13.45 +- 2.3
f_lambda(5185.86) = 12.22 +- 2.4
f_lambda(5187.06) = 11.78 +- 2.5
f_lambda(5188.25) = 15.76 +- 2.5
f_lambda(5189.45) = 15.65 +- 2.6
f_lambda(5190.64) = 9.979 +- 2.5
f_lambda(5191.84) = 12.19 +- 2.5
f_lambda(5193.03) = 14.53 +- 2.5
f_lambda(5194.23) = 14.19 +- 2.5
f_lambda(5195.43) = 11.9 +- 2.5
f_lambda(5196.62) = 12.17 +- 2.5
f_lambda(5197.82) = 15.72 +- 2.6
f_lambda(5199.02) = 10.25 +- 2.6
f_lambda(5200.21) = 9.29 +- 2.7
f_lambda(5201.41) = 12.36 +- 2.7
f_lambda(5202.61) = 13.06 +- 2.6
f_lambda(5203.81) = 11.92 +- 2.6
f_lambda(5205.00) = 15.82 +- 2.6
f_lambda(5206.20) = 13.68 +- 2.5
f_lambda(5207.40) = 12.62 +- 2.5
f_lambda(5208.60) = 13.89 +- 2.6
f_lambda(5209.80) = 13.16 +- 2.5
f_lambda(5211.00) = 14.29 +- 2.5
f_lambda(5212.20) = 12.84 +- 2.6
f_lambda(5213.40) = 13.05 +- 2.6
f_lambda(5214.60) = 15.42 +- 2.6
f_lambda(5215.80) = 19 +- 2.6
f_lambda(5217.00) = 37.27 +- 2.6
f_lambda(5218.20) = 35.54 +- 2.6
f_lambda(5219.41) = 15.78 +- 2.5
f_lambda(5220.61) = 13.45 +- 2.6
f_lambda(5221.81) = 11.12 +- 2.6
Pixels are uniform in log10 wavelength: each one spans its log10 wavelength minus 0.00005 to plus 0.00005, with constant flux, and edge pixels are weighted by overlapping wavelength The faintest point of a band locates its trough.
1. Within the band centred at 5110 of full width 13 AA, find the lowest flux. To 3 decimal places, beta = 6.714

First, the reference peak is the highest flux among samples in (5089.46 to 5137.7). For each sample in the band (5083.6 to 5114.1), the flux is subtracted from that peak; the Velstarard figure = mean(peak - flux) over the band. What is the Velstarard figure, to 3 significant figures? 41.3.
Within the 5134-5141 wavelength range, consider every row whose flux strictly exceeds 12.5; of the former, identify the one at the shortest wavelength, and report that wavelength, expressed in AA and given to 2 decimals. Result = 5134.77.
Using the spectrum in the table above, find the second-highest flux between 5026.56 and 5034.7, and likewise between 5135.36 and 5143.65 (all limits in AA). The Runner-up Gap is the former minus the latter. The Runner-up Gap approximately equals 3.8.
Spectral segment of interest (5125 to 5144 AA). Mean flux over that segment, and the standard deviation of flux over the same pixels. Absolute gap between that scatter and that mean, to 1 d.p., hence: 10.6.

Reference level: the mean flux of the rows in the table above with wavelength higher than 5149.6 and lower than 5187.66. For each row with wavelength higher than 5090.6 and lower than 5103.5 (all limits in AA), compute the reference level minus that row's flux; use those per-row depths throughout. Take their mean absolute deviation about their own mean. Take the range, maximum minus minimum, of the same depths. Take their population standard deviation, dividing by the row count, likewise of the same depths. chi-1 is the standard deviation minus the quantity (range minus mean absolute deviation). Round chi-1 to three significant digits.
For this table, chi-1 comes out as -1.53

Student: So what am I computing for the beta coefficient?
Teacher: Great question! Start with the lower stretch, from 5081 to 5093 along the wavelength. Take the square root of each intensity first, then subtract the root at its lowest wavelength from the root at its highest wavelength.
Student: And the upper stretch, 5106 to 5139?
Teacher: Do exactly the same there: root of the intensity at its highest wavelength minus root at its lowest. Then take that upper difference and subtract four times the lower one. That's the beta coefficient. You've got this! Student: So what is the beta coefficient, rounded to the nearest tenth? -1.1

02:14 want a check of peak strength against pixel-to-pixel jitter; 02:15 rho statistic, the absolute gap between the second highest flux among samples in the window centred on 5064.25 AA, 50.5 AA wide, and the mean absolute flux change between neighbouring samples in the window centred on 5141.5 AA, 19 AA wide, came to 16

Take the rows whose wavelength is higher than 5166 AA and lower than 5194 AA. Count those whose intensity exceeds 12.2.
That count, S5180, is 15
